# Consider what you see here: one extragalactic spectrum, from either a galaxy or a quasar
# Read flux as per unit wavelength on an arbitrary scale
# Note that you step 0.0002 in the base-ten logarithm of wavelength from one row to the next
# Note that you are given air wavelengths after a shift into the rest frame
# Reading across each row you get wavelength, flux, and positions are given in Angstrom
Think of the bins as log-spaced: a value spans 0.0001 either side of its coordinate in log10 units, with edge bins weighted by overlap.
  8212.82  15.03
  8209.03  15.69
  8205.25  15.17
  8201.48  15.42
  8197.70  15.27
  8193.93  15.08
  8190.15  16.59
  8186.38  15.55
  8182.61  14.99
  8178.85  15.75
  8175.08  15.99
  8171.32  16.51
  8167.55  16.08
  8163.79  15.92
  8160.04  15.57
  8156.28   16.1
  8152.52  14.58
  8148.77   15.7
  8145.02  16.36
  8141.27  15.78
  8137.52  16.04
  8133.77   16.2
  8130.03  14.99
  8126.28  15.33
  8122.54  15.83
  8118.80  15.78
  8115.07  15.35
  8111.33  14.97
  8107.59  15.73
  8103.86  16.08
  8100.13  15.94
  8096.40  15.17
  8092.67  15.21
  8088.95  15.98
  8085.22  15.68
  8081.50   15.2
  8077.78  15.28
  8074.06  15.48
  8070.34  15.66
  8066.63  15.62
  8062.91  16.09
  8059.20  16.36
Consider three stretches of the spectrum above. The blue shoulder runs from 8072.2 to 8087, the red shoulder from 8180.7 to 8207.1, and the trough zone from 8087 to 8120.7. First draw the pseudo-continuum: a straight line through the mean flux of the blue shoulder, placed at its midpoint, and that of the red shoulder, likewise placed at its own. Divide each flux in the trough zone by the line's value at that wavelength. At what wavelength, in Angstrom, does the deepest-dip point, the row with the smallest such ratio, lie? 8111.33 Angstrom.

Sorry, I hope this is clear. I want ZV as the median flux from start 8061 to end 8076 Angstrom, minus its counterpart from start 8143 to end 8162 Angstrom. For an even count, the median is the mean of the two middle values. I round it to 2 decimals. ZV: -0.06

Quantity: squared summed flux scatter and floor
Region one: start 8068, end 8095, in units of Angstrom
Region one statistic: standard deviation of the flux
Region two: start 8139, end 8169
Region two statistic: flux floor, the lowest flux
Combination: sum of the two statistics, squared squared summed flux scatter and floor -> 221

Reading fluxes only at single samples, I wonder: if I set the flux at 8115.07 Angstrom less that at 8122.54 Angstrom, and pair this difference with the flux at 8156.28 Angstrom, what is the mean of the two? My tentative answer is 7.81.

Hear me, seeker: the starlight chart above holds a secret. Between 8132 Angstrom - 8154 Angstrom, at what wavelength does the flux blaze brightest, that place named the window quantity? 8145.02 Angstrom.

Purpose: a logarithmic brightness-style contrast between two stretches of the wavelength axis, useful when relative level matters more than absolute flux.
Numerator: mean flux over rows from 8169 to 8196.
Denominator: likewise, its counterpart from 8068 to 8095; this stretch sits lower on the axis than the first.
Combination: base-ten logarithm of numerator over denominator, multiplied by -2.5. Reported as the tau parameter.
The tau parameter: -0.020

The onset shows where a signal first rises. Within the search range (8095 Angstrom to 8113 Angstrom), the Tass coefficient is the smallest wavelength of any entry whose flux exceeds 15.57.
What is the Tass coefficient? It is 8100.13 Angstrom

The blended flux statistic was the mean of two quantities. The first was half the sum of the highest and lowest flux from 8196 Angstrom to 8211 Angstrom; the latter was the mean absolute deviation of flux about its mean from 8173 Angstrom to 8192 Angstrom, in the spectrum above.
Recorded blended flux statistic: 7.92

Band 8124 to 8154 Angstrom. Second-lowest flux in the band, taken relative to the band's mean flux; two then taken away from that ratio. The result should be -1.04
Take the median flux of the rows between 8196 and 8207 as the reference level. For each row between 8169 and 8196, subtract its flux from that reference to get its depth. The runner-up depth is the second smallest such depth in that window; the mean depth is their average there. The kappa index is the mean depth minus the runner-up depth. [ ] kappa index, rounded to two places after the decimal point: 0.73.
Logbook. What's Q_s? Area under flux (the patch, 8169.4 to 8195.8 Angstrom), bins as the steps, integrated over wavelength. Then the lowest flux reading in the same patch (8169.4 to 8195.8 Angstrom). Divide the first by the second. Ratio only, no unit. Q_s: 27.8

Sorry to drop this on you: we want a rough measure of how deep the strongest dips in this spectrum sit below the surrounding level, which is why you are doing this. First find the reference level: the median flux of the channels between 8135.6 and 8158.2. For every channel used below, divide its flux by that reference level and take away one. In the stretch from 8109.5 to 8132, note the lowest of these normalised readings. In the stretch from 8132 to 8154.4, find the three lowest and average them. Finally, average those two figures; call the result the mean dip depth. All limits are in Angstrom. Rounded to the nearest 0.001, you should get -0.047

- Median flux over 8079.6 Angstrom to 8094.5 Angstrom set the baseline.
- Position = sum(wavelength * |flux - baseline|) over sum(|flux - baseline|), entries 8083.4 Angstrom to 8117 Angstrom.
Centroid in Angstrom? 8099.8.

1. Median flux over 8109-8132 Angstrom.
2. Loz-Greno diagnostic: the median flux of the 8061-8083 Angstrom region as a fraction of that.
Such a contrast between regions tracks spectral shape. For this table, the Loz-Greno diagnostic 1.014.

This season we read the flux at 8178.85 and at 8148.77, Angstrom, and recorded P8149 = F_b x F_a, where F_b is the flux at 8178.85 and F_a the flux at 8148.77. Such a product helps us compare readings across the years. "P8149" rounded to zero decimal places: 247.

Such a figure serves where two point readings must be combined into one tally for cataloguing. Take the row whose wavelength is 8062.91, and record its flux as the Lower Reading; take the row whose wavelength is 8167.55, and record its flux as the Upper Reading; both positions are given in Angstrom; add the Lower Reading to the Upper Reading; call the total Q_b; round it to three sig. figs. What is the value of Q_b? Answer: 32.2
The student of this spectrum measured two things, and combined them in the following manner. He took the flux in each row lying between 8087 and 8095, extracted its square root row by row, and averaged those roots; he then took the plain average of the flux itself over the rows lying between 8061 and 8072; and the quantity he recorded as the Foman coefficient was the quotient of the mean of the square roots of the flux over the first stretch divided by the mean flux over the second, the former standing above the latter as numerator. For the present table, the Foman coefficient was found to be 0.250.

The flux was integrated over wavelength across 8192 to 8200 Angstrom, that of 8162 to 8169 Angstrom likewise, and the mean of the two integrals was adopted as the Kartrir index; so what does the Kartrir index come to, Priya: 117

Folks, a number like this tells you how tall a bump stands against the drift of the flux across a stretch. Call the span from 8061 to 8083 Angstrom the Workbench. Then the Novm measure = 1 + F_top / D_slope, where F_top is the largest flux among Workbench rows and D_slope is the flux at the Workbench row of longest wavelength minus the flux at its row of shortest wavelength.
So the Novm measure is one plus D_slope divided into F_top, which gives -17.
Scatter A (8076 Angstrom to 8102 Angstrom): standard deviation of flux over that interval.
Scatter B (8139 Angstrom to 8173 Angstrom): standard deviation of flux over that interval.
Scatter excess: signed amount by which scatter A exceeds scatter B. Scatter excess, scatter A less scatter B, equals -0.20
